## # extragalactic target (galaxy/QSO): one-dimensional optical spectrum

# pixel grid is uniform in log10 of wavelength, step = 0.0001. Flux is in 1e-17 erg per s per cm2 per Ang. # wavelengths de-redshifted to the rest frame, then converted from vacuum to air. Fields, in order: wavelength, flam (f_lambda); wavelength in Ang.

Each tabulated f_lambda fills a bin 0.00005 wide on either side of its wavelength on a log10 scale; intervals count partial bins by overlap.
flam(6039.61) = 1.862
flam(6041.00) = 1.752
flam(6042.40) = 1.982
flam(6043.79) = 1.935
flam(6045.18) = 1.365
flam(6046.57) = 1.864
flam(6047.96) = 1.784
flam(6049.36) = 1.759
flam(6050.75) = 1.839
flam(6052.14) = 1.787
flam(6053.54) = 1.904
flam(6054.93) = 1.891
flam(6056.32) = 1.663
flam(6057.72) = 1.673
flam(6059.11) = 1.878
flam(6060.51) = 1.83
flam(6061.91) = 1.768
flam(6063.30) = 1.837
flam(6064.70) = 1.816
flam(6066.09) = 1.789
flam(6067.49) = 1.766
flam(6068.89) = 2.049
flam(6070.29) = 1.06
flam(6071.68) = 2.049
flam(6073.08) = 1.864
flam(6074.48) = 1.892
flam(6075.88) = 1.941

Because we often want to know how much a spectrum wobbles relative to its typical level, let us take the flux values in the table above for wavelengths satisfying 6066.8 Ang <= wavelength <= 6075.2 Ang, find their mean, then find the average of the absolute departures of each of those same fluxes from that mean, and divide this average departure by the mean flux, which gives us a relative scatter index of 0.14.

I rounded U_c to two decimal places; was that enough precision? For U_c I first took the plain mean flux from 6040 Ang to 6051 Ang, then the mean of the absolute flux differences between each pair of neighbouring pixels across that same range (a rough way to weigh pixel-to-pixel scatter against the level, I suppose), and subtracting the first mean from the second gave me -1.57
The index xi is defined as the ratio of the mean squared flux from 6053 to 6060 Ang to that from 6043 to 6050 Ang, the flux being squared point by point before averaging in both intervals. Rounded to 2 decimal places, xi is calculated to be 1.06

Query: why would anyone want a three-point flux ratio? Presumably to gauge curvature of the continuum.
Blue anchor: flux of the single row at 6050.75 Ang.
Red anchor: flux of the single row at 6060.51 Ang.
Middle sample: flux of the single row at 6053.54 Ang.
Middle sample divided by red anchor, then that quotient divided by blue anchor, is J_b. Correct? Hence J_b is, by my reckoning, 0.57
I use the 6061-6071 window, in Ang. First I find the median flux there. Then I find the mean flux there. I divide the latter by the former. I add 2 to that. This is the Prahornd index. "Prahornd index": 2.97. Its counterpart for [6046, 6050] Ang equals 3.01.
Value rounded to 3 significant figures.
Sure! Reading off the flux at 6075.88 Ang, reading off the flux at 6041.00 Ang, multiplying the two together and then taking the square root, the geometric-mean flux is 1.84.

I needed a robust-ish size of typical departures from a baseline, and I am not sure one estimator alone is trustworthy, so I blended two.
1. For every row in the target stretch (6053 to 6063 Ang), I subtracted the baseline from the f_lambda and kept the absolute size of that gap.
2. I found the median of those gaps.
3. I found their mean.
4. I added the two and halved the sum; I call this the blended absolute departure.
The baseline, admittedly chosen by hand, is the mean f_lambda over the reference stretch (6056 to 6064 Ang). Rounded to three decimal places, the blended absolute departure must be 0.096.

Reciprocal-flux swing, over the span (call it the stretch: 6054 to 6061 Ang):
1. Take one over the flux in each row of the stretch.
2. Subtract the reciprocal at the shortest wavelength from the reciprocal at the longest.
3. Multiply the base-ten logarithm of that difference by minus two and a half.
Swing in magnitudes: 4.4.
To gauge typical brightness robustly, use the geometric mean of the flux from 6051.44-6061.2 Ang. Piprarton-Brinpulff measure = 1.80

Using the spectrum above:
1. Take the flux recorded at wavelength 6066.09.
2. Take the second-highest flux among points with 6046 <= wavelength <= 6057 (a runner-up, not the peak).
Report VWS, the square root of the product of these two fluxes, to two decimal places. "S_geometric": 1.84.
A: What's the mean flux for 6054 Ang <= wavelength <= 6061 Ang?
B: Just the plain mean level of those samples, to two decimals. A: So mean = 1.79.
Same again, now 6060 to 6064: 1.81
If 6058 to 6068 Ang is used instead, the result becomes 1.81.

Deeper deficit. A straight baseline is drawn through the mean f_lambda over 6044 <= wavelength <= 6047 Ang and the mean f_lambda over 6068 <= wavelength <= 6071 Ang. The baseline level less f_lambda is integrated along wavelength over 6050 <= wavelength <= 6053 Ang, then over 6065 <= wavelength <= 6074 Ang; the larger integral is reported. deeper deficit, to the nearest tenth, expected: -0.6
